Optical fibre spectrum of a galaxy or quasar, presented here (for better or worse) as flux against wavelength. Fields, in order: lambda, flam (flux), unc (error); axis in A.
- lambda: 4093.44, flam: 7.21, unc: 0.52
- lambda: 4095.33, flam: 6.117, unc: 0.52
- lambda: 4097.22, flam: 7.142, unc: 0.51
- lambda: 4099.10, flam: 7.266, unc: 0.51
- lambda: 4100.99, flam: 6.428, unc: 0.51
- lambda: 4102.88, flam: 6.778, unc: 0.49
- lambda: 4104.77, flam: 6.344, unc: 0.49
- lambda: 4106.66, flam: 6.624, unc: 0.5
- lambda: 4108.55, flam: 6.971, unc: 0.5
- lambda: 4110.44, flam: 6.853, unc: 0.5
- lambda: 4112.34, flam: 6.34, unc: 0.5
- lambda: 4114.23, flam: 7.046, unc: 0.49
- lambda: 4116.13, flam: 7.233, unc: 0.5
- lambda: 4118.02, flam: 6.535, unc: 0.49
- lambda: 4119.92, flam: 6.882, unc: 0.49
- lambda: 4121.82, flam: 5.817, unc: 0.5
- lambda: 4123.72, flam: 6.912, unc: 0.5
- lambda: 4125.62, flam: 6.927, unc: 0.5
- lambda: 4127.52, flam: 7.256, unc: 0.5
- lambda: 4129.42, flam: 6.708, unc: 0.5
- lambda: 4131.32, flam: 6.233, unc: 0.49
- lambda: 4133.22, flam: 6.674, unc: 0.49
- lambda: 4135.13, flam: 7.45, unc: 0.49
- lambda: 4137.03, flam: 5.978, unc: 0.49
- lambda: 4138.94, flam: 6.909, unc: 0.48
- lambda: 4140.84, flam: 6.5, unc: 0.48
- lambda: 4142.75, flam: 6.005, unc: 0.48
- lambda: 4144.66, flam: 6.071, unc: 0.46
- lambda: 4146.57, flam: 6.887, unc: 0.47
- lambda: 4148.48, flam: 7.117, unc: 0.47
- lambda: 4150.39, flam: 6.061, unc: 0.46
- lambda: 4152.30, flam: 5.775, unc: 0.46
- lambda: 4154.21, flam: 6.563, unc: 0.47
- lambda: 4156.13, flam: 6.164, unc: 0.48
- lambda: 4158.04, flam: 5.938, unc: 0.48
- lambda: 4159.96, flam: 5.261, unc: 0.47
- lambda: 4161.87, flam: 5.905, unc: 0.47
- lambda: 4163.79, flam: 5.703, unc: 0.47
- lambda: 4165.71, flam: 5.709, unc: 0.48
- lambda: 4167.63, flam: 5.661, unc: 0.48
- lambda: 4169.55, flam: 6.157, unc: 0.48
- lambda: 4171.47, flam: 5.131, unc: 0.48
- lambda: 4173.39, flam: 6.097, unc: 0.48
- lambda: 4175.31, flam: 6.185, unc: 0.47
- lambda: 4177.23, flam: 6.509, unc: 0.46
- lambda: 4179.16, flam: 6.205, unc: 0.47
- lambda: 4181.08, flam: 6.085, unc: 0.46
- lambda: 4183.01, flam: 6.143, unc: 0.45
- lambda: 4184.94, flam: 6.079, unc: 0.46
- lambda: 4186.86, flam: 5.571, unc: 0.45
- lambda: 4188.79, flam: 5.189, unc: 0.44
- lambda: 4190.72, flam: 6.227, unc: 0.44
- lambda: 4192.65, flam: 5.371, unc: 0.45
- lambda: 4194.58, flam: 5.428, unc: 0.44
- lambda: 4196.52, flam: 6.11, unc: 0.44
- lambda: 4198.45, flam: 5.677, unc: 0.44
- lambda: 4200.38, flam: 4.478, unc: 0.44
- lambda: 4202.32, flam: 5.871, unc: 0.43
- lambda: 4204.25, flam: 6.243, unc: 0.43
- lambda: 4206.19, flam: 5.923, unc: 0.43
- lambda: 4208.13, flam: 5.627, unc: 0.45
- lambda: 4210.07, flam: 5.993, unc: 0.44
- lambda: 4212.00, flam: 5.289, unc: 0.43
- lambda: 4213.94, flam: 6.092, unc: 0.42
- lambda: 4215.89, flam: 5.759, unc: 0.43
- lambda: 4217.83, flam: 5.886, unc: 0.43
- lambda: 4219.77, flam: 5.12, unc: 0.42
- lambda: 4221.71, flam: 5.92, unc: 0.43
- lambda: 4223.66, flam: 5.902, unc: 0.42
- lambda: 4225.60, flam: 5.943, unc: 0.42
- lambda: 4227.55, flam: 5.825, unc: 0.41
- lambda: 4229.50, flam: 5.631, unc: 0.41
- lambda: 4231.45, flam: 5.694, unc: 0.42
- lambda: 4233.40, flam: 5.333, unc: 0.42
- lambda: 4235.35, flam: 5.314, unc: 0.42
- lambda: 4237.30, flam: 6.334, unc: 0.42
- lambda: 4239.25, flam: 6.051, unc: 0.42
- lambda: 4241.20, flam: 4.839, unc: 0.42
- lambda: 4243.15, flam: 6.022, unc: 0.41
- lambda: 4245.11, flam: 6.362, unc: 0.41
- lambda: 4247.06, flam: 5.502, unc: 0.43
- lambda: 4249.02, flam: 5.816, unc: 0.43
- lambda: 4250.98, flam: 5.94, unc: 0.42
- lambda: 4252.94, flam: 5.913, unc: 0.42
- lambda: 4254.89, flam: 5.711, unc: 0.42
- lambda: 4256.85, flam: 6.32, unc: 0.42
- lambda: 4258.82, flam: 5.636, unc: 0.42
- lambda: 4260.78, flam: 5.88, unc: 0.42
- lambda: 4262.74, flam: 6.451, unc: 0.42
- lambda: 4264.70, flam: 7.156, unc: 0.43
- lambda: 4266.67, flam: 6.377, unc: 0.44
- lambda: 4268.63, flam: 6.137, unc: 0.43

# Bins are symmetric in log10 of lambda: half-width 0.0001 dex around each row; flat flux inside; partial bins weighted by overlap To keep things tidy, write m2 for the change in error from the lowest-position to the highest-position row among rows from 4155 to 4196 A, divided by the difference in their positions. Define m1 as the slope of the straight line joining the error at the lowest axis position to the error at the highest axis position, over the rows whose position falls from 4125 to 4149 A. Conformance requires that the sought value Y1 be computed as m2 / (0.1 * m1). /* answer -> 8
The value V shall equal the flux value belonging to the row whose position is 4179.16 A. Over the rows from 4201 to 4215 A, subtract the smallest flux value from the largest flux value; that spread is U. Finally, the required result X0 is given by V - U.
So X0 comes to 5.25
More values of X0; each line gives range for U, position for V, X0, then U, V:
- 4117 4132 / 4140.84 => 5.06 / 1.44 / 6.5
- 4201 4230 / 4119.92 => 5.76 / 1.12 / 6.882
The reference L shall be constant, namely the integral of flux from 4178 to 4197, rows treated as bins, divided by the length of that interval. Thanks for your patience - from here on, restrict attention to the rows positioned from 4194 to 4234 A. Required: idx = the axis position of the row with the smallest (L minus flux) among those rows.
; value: 4204.25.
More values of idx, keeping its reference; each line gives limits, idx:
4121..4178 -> 4135.13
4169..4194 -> 4177.23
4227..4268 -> 4264.70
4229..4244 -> 4237.30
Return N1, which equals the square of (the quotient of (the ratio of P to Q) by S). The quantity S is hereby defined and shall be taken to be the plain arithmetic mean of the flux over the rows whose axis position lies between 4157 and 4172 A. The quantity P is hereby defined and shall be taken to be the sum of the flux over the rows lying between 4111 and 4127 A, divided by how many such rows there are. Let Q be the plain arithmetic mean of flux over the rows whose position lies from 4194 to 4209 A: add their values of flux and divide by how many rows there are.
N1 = 0.043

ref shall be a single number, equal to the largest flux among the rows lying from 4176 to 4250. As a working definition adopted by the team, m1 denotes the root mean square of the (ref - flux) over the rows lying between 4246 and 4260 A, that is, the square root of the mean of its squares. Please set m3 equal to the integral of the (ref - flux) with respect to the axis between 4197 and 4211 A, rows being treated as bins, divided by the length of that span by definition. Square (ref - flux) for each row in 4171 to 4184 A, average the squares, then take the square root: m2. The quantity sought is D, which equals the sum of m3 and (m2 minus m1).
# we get 0.7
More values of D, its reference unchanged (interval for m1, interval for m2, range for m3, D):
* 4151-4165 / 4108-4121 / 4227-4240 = 0.5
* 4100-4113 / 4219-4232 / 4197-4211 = 1.4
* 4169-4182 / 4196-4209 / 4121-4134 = 0.2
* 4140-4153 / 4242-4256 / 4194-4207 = 1.0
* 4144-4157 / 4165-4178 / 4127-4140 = 0.0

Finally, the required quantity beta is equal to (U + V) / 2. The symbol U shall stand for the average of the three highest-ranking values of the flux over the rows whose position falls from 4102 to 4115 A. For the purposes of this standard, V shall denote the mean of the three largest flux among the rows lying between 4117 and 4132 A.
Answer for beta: 7.0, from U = 6.96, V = 7.0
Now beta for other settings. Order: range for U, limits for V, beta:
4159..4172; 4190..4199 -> 6.0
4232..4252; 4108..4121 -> 6.7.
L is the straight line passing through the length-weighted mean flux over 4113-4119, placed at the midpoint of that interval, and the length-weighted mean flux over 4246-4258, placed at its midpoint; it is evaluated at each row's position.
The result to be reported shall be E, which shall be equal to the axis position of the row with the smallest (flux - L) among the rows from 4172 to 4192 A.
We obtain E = 4188.79 A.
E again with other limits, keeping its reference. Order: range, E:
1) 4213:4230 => 4219.77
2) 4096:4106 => 4104.77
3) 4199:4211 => 4200.38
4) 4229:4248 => 4241.20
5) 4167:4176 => 4171.47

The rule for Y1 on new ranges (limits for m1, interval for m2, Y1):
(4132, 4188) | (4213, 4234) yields 0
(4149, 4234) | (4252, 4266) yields -18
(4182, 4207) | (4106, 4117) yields 0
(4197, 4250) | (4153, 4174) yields -26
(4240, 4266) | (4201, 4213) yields 0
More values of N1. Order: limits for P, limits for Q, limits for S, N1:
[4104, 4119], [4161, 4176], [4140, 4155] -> 0.033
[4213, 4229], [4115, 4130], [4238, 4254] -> 0.022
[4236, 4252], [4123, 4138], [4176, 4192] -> 0.021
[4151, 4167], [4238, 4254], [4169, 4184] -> 0.028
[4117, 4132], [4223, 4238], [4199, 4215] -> 0.041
